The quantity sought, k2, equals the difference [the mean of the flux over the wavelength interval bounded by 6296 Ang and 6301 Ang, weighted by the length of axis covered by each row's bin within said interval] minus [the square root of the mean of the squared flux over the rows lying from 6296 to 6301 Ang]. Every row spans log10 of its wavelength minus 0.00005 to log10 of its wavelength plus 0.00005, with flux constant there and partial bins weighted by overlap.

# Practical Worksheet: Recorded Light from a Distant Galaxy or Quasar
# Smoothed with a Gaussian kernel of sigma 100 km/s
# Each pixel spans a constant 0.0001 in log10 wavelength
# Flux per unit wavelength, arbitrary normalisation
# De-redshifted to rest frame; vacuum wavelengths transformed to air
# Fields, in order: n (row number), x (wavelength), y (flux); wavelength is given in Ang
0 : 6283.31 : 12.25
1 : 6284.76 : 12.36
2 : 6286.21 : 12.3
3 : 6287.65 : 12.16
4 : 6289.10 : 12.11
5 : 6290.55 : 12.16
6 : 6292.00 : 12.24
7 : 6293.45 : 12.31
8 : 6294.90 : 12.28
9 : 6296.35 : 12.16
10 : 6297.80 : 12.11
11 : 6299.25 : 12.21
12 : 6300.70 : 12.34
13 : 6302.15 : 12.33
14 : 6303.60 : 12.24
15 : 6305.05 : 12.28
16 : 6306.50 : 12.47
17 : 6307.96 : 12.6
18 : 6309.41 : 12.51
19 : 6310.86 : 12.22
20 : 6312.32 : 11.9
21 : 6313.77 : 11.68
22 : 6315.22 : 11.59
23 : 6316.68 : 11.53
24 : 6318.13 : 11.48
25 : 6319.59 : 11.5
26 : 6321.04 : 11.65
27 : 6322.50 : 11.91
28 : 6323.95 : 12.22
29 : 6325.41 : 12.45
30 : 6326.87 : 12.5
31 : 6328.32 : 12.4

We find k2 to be -0.006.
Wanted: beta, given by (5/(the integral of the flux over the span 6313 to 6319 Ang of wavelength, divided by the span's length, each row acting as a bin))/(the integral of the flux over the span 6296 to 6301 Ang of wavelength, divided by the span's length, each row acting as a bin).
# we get 0.0354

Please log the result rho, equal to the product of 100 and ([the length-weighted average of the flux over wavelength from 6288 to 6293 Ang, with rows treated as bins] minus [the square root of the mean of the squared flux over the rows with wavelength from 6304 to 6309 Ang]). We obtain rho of -29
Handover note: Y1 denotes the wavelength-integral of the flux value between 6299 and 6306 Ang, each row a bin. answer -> 86.1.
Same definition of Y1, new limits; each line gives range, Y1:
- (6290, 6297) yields 85.6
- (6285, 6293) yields 97.6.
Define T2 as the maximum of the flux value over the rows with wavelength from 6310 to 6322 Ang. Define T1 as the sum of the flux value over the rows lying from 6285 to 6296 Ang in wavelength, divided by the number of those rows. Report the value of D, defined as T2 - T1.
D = 0.0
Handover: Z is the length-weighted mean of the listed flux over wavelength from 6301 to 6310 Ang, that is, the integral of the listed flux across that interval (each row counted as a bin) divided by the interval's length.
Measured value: 12.4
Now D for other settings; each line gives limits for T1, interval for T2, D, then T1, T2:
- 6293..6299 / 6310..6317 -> 0.0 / 12.2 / 12.22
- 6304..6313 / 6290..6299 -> 0.0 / 12.3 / 12.31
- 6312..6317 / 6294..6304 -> 0.7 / 11.7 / 12.34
